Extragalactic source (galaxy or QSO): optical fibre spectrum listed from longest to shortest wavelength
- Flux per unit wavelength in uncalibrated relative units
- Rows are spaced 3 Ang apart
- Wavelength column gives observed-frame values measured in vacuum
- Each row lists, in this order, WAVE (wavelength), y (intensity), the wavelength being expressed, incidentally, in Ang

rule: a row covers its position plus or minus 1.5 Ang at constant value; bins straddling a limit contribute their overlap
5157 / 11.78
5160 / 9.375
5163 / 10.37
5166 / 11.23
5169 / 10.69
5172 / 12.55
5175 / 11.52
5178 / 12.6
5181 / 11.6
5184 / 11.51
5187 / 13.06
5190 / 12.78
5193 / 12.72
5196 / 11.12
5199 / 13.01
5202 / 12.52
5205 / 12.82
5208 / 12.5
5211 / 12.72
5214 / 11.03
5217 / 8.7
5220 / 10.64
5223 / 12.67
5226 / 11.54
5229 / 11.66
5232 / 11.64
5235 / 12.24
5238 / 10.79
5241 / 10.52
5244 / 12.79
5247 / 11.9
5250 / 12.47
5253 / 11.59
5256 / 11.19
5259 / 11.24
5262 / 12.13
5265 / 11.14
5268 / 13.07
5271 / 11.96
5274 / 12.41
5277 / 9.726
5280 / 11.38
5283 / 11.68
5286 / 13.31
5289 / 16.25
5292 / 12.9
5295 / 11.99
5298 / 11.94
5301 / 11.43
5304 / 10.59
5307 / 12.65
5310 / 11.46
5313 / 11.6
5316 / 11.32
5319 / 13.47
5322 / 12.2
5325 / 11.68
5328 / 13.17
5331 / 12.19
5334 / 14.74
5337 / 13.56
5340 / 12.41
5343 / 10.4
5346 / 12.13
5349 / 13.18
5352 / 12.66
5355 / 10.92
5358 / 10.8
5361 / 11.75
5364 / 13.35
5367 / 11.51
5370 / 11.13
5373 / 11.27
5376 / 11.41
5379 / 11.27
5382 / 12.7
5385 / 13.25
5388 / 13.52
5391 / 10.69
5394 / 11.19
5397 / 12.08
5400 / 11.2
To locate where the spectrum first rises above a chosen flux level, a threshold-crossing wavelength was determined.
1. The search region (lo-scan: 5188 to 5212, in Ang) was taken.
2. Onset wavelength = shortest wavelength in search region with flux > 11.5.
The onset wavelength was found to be 5190 Ang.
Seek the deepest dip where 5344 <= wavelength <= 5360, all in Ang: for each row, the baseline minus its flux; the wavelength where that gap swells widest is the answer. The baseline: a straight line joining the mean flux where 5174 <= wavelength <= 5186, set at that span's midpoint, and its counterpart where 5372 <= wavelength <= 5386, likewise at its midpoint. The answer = 5358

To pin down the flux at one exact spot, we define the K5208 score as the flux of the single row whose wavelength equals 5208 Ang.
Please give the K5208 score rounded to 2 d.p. 12.50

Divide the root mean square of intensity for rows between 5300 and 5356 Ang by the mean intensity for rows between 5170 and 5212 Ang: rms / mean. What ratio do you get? 0.99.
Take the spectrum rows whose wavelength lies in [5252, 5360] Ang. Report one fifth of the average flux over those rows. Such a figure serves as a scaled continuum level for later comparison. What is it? 2.42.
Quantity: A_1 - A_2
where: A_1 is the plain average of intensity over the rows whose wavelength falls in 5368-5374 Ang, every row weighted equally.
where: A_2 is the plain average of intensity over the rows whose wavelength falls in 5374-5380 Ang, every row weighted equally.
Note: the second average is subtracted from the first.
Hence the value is -0.1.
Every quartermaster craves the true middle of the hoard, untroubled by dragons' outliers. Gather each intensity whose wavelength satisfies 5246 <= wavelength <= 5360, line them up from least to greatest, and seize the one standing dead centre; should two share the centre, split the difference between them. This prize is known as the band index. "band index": 12.0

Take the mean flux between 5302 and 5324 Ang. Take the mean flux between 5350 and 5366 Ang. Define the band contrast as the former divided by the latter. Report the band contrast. 1.00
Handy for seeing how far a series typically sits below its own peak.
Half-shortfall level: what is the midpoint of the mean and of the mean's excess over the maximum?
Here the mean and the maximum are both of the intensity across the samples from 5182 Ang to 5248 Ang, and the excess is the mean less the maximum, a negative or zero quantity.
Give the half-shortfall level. 5.33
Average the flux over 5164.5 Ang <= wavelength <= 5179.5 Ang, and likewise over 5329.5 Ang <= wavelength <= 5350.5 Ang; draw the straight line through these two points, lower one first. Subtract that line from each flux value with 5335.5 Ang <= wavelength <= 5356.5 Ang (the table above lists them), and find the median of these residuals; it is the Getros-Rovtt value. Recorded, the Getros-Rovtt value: -0.25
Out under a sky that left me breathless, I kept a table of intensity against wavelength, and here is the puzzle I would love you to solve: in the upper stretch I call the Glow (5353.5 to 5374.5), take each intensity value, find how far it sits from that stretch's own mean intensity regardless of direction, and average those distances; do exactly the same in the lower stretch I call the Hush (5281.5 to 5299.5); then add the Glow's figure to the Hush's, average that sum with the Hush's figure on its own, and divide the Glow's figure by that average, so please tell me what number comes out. 0.40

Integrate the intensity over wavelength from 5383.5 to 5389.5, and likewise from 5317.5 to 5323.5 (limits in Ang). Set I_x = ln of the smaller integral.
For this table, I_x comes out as 4.34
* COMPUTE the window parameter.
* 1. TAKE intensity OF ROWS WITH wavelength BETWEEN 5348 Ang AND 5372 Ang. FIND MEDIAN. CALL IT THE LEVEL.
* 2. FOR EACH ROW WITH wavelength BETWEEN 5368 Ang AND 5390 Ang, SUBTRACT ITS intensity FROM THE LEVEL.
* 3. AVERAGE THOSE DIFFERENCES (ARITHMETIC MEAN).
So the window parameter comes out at -0.4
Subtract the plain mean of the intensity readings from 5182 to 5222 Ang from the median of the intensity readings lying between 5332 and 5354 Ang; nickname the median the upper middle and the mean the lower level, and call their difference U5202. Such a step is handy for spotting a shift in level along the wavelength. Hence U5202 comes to 0.7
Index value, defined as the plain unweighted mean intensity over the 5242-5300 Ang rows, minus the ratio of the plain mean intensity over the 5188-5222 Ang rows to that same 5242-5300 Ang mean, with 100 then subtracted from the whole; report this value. -88.8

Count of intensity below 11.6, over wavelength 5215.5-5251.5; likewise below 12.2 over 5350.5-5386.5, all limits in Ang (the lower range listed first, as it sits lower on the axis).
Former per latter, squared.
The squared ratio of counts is 0.39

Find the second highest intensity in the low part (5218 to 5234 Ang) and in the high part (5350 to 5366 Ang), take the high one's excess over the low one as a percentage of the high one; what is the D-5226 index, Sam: 7.9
